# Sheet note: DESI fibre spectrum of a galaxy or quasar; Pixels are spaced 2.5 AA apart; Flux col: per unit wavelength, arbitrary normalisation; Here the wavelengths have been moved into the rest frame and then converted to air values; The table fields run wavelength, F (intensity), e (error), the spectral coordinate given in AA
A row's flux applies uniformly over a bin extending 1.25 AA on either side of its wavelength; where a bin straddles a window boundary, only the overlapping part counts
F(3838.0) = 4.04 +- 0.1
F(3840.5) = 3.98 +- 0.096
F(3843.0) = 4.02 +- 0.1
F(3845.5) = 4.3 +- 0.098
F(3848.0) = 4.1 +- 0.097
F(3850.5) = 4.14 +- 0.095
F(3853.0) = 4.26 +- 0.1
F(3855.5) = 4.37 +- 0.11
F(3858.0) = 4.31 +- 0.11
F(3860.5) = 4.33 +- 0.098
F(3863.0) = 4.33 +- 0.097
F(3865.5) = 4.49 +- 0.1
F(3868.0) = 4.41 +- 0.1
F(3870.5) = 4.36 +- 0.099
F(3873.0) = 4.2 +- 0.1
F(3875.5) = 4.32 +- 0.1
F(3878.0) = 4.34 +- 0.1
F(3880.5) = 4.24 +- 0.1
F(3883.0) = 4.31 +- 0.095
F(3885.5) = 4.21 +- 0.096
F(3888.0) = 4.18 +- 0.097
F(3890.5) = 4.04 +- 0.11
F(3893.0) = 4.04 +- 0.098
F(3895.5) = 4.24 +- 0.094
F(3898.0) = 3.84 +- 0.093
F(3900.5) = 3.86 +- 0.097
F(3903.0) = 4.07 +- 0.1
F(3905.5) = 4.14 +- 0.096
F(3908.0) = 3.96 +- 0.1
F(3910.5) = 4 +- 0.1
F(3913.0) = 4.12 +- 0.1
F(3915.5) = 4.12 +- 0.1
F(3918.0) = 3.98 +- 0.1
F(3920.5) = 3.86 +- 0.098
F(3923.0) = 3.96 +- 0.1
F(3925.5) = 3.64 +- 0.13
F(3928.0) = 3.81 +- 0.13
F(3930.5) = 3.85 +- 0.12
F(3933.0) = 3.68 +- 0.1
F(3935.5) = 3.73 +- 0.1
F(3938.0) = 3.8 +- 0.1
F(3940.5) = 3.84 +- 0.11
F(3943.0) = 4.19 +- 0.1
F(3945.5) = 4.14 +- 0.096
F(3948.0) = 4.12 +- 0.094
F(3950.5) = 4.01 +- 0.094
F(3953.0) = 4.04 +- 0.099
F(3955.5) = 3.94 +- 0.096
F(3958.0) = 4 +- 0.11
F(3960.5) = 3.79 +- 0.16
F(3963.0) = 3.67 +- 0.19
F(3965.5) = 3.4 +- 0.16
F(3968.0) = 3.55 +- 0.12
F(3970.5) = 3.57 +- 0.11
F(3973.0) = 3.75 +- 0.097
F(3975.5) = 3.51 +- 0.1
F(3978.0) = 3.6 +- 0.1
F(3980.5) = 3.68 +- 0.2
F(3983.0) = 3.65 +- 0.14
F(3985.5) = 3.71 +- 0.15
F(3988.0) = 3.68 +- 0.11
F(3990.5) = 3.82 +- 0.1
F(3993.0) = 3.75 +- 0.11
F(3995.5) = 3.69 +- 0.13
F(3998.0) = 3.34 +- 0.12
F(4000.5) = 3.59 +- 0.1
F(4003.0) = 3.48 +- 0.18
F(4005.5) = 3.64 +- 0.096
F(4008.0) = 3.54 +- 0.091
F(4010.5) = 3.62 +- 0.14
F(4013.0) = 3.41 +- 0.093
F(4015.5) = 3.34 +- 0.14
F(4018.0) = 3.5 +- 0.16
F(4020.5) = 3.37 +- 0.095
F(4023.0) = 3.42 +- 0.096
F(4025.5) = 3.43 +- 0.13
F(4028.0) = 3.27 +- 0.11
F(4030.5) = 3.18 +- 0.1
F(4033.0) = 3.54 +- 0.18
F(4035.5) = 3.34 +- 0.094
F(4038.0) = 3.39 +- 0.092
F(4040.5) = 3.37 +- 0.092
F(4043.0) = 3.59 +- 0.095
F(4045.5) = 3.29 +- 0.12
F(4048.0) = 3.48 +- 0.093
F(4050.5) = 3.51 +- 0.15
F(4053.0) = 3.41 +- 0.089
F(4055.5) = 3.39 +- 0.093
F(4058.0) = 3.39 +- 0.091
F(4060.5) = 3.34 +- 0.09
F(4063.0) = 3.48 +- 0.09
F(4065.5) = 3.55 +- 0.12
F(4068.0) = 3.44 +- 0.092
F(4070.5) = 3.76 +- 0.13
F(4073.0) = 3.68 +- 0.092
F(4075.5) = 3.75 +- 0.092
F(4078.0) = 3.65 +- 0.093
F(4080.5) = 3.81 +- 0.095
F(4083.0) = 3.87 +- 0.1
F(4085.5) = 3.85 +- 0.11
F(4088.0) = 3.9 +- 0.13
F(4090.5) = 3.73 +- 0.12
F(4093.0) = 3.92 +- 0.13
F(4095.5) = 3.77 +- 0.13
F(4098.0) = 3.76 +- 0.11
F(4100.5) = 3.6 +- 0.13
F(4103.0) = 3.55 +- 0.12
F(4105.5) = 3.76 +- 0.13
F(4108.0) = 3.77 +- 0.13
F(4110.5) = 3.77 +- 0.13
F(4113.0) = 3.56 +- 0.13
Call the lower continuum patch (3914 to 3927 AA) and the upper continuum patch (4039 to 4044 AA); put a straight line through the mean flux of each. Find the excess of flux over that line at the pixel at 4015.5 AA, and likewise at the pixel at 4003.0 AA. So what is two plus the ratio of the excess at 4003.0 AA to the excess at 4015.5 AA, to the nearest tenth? 2.6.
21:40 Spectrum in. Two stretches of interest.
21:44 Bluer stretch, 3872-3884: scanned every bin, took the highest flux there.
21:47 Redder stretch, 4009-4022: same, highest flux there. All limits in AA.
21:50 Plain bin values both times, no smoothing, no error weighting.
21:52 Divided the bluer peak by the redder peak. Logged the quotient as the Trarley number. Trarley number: 1.20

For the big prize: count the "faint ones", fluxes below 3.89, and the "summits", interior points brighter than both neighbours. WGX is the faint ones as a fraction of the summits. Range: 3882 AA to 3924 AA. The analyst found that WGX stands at 1.5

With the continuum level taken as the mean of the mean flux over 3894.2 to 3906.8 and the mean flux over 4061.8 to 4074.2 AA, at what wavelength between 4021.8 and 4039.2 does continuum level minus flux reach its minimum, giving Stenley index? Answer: 4033.0 AA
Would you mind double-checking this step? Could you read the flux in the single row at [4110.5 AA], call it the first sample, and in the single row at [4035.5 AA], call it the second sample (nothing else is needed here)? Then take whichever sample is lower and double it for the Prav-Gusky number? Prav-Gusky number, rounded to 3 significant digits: 6.68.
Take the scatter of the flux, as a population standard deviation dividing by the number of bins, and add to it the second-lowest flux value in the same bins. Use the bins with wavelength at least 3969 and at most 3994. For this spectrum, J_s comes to 3.7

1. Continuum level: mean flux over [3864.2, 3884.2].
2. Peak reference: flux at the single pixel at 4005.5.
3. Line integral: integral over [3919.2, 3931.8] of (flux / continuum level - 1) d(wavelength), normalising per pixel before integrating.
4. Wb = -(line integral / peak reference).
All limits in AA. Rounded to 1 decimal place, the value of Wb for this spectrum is 0.4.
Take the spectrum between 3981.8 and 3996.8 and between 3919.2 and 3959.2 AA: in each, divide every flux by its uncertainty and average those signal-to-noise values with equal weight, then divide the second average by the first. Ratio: 1.23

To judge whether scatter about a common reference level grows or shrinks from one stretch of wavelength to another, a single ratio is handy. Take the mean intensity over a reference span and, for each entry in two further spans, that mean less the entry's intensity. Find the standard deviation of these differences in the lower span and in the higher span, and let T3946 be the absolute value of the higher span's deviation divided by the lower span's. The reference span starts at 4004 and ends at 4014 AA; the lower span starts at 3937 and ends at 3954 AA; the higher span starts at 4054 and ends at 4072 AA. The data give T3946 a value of 0.95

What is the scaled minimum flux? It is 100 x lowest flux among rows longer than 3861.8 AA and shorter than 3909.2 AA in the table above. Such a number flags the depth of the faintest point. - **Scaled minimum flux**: 384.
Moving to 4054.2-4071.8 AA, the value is 334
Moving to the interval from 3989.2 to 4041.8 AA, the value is 318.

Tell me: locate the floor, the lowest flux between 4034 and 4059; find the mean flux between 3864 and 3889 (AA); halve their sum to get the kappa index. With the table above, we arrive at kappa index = 3.8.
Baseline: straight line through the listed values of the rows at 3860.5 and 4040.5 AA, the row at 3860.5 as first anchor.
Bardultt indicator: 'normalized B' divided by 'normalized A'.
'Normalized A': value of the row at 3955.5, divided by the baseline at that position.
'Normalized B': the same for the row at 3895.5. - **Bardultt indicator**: 0.99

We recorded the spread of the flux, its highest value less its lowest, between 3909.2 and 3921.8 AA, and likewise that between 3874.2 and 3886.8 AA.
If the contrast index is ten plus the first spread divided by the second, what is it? 12.0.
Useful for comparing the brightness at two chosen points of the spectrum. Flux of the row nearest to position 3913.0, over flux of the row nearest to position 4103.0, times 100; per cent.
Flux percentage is 116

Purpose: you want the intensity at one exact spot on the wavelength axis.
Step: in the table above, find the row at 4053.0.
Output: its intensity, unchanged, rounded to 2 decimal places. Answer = 3.41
